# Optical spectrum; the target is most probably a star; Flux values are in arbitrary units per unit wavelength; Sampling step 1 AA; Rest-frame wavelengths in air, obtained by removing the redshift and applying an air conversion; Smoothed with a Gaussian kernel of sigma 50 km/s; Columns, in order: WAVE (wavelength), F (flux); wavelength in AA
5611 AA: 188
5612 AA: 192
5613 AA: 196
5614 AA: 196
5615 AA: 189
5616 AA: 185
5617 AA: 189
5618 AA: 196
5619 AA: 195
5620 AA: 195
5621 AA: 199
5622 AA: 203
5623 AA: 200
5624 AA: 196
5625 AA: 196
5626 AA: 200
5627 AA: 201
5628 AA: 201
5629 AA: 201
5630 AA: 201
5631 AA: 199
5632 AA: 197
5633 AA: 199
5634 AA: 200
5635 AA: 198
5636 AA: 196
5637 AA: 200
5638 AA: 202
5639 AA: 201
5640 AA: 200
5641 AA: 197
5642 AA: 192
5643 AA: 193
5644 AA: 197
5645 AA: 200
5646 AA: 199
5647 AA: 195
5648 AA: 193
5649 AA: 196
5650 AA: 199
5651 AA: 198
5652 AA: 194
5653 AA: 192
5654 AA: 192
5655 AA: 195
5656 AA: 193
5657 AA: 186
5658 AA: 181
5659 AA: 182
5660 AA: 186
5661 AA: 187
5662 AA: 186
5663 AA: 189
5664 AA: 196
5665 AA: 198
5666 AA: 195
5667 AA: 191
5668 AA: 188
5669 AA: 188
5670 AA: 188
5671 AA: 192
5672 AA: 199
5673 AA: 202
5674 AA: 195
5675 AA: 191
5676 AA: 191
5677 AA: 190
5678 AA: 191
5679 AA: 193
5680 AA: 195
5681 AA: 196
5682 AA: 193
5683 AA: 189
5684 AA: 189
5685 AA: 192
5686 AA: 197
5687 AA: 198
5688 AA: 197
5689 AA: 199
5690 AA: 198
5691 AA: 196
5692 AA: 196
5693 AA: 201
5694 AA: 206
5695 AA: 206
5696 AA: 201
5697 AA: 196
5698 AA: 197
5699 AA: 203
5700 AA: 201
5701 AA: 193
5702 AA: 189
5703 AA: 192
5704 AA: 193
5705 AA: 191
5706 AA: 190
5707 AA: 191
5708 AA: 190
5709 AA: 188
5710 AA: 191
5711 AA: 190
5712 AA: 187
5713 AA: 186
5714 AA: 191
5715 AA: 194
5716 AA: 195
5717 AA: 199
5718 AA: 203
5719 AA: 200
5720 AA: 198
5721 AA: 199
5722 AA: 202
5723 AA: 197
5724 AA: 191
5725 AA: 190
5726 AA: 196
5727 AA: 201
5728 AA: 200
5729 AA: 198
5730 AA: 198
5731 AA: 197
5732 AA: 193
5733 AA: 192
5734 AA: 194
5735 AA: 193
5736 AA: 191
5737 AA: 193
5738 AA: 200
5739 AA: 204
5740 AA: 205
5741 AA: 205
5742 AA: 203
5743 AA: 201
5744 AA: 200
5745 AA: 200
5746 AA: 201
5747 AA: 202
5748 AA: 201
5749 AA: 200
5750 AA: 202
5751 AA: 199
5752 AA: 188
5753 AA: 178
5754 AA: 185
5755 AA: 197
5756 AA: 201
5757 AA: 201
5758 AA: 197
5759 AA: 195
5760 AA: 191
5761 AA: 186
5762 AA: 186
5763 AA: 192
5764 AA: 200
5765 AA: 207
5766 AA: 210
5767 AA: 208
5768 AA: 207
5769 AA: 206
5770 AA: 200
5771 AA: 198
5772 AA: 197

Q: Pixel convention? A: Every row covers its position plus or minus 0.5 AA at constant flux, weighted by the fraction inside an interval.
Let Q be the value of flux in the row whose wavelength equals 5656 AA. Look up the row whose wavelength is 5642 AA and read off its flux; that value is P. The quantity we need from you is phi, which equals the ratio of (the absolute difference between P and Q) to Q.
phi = 0.01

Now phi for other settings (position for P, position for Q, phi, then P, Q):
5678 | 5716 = 0.02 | 191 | 195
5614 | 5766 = 0.07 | 196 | 210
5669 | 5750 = 0.07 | 188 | 202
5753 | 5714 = 0.07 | 178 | 191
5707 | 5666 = 0.02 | 191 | 195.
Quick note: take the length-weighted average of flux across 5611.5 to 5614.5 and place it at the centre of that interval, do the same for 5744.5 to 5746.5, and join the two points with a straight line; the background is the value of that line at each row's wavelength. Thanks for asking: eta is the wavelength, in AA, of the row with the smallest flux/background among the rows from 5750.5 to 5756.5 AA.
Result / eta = 5753 AA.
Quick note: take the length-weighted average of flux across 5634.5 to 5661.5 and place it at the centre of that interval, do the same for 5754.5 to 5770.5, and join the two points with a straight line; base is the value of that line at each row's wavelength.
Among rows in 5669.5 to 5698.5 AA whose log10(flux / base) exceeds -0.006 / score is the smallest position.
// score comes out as 5672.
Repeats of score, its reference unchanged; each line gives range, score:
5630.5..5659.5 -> 5631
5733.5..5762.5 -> 5738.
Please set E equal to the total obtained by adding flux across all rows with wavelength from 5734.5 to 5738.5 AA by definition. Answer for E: 777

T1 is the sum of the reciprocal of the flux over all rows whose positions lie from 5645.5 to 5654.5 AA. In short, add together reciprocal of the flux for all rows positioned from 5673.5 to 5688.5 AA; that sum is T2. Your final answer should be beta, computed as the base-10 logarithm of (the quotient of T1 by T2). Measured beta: -0.2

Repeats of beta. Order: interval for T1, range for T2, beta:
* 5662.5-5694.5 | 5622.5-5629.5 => 0.7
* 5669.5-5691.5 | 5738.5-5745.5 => 0.5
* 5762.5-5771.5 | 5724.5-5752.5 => -0.5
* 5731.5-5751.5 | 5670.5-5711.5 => -0.3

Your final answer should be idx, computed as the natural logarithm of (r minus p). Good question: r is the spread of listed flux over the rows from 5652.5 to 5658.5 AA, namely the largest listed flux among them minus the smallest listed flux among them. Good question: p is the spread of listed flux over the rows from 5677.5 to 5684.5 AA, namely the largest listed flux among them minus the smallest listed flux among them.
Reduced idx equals 1.9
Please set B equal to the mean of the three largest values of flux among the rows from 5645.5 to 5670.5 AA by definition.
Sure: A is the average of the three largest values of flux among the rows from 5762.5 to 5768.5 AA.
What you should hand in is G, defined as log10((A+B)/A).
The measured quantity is 0.291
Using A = 208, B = 199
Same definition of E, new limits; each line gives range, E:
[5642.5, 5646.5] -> 789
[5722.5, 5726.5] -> 774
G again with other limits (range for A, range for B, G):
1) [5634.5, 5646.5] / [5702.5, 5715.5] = 0.292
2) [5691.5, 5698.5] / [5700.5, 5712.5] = 0.288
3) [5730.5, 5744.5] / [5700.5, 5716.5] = 0.290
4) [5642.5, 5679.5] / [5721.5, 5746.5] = 0.306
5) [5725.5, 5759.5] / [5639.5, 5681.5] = 0.297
